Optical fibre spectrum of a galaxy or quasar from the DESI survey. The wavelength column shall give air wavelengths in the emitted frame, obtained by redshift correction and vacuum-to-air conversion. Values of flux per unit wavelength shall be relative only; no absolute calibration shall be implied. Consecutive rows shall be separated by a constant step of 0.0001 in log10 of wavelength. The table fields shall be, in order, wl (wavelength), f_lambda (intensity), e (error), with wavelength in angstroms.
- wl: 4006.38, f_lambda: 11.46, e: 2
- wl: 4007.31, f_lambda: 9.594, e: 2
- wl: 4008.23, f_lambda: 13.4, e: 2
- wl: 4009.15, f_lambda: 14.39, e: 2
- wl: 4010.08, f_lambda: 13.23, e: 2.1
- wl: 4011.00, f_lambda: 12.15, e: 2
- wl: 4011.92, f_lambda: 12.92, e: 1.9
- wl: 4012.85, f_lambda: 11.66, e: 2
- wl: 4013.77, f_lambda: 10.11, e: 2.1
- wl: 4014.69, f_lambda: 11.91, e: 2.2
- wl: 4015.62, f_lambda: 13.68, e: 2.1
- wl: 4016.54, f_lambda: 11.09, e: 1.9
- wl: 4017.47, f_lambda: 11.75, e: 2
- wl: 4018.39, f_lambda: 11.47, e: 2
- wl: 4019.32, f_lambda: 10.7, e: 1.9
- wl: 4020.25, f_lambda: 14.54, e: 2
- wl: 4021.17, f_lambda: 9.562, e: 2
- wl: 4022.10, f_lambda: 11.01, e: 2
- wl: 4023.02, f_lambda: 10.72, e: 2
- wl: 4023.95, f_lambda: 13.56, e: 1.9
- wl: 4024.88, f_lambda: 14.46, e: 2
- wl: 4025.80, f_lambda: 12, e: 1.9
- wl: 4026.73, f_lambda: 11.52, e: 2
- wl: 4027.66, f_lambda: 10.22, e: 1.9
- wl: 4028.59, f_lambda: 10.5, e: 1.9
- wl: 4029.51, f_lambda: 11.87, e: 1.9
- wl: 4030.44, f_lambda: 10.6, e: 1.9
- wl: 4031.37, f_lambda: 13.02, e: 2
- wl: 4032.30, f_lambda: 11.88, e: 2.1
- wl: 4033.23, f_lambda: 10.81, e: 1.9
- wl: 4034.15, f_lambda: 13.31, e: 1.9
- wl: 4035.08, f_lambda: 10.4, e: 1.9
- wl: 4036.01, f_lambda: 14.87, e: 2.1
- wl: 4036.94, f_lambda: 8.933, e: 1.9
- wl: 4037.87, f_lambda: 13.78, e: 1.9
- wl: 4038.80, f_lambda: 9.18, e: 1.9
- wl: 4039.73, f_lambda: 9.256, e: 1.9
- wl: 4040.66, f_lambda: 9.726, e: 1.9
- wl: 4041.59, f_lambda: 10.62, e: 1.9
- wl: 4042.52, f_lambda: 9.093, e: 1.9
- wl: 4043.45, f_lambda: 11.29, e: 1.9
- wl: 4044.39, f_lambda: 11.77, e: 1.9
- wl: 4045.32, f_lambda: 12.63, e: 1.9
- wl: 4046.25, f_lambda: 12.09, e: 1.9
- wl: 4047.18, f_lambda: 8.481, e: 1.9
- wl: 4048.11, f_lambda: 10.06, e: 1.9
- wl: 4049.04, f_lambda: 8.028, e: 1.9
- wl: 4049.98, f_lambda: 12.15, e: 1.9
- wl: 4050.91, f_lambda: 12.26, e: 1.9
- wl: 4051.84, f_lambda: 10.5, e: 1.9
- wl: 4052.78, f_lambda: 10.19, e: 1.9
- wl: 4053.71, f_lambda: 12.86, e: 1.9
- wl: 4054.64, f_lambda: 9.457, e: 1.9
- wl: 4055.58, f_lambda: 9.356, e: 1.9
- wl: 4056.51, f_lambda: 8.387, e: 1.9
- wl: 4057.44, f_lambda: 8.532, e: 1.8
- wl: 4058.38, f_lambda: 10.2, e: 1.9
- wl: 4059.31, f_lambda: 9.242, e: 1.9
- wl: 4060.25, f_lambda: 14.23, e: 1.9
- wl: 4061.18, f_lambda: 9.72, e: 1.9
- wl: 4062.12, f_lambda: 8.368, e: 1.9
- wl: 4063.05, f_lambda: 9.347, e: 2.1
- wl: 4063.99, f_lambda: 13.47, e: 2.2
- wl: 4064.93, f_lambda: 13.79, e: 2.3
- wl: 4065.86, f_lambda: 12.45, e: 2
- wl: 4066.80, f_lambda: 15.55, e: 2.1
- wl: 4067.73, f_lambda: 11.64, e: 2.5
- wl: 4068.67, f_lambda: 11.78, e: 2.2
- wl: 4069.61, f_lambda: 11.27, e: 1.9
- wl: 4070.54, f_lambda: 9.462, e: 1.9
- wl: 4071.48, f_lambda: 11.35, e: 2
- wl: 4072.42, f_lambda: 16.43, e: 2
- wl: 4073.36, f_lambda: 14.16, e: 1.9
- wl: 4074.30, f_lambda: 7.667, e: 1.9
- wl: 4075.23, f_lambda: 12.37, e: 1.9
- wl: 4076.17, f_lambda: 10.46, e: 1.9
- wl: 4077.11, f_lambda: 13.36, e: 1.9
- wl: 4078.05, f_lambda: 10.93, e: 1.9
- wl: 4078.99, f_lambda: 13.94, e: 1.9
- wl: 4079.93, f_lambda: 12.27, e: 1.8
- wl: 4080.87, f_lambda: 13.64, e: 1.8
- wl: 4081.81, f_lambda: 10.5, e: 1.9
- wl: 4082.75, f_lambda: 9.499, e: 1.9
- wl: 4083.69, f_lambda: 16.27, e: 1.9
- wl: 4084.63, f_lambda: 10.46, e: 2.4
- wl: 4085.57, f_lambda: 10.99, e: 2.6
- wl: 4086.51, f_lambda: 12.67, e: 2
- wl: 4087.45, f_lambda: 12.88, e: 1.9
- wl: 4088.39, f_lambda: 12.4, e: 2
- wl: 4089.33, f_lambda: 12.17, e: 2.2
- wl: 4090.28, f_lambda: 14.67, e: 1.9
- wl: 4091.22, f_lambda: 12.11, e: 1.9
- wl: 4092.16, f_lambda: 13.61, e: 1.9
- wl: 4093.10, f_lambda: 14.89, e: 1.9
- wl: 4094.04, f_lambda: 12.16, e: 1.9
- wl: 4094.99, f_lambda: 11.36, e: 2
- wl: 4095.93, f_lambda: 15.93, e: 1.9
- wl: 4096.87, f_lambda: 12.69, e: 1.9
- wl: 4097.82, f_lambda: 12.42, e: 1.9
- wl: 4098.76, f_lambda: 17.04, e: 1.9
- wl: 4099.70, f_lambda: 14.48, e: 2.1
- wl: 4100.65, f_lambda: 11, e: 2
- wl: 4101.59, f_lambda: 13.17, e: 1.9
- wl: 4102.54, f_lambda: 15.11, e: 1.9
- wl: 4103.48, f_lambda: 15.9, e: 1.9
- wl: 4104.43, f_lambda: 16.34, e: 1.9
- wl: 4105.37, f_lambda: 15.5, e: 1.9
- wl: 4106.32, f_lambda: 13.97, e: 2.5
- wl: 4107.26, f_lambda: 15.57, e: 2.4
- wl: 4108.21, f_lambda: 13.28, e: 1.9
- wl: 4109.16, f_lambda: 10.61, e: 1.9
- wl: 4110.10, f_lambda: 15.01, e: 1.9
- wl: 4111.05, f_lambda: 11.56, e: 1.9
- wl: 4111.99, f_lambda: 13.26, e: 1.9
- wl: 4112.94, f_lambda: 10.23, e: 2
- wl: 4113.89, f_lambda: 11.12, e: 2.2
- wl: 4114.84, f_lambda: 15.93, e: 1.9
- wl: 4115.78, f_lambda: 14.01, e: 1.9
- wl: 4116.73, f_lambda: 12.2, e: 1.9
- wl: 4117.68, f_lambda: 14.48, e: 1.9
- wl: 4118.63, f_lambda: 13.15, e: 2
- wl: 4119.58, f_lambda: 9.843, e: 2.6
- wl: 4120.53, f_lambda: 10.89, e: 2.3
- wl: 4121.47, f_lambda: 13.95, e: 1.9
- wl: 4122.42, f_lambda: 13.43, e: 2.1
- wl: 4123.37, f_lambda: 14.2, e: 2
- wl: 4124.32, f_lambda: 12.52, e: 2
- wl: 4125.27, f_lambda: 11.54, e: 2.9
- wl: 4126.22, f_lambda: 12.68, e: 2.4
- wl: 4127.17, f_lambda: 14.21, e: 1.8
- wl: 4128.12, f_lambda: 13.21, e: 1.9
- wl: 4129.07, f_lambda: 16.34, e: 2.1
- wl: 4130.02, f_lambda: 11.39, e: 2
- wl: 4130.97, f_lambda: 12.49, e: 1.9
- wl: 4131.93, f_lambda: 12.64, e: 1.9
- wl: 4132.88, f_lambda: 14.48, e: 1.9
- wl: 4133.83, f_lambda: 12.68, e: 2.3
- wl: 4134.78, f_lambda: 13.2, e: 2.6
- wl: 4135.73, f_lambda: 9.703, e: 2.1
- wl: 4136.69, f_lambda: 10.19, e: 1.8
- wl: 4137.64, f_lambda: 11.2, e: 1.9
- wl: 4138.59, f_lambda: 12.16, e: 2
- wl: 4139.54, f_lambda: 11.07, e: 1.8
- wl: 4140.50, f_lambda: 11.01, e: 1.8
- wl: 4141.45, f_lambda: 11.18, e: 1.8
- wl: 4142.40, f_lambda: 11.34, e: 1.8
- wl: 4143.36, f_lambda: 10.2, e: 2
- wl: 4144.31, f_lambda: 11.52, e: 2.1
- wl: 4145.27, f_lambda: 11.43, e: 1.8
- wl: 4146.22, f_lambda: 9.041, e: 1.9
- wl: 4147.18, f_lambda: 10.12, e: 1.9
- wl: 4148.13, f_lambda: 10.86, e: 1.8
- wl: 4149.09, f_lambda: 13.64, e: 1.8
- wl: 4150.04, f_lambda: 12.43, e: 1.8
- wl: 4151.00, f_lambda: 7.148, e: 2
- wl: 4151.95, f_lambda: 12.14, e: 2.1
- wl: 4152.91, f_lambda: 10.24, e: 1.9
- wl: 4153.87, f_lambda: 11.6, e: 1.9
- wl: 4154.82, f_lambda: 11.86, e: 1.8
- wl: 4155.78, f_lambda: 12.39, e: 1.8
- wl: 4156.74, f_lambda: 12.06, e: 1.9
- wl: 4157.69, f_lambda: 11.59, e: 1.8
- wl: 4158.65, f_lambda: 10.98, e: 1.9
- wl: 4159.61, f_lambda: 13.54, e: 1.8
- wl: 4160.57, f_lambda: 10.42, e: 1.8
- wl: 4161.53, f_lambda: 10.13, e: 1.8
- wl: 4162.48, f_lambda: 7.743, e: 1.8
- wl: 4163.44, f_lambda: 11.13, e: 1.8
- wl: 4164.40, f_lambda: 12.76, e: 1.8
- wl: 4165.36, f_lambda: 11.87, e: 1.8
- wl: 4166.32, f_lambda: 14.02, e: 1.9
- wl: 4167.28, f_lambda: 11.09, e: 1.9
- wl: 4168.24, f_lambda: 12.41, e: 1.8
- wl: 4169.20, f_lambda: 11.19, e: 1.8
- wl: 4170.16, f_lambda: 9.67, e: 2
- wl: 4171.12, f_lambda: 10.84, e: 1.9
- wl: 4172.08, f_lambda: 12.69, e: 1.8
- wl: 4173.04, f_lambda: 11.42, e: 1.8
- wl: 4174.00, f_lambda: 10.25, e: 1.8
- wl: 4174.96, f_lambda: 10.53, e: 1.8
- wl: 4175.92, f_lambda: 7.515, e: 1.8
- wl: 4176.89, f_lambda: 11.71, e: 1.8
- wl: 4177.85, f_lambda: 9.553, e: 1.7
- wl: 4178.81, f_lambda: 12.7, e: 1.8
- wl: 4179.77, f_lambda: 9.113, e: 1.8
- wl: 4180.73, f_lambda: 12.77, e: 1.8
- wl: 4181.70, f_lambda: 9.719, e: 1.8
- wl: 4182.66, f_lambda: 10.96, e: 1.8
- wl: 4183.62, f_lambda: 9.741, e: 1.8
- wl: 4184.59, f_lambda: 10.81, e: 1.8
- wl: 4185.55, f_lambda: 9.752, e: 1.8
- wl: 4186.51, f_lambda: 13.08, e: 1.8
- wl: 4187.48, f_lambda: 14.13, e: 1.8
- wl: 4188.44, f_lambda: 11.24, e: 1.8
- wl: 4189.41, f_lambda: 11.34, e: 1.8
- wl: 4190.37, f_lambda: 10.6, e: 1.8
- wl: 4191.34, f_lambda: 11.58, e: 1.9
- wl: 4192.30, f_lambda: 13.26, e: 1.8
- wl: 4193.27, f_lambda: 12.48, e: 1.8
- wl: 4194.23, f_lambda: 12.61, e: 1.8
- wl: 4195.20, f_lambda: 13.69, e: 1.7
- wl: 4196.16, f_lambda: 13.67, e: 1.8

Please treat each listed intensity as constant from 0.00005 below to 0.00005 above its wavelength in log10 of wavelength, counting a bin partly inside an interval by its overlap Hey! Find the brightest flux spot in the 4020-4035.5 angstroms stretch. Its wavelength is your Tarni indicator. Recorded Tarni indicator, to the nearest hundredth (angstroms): 4020.25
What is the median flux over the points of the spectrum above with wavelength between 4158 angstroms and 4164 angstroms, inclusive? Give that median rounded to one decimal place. 10.7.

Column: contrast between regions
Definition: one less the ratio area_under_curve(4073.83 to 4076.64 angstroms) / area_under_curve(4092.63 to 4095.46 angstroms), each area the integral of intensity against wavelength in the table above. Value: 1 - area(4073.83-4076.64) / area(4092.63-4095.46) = 0.21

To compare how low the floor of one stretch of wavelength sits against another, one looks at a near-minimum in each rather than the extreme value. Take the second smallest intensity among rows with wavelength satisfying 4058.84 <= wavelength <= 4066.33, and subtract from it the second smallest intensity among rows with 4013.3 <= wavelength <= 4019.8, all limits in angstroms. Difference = -1.5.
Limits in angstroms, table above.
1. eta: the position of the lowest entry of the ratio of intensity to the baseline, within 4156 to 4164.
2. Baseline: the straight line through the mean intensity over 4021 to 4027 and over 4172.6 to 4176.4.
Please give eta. 4162.48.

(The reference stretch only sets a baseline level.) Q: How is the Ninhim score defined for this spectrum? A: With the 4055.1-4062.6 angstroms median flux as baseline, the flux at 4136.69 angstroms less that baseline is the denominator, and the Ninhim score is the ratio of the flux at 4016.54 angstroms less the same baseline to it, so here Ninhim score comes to 2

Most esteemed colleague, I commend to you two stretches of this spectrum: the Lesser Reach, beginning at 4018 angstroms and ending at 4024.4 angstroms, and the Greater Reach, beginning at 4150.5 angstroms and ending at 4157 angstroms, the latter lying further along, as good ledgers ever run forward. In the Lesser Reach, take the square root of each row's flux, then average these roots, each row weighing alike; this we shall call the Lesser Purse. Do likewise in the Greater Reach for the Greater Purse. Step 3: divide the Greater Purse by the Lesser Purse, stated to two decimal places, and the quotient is 0.97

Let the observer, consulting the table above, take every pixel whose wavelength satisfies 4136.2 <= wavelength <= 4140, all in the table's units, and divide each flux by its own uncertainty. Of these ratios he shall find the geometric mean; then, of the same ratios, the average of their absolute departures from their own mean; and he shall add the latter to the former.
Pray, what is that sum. 6.1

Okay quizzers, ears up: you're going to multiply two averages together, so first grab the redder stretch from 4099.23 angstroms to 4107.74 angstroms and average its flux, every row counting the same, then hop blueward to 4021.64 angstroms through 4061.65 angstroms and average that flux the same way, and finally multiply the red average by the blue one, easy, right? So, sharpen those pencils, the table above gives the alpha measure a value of 160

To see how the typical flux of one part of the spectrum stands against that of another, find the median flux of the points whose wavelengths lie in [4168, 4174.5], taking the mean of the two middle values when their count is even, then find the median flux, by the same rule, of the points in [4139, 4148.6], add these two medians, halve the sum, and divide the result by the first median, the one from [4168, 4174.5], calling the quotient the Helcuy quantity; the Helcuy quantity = 0.99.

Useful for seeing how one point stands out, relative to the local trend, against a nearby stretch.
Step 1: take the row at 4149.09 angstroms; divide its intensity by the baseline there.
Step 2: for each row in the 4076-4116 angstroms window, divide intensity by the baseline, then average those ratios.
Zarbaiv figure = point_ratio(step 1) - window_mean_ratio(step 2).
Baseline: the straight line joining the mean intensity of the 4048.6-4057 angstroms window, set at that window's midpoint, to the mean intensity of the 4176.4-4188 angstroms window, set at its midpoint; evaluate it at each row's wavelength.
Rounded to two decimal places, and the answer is 0.01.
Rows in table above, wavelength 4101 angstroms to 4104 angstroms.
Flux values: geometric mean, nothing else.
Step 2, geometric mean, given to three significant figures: 14.7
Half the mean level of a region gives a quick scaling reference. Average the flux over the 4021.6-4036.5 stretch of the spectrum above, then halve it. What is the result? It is 6.0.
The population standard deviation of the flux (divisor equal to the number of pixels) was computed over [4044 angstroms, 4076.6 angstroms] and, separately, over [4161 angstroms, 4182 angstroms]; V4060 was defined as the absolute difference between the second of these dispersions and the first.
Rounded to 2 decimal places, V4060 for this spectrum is 0.54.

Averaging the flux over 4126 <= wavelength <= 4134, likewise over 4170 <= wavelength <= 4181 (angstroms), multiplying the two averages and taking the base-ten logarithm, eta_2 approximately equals 2.16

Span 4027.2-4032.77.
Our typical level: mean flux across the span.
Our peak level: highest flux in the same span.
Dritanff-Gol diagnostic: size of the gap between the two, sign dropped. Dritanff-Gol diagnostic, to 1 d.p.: 1.7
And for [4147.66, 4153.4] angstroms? 2.6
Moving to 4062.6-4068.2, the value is 2.8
